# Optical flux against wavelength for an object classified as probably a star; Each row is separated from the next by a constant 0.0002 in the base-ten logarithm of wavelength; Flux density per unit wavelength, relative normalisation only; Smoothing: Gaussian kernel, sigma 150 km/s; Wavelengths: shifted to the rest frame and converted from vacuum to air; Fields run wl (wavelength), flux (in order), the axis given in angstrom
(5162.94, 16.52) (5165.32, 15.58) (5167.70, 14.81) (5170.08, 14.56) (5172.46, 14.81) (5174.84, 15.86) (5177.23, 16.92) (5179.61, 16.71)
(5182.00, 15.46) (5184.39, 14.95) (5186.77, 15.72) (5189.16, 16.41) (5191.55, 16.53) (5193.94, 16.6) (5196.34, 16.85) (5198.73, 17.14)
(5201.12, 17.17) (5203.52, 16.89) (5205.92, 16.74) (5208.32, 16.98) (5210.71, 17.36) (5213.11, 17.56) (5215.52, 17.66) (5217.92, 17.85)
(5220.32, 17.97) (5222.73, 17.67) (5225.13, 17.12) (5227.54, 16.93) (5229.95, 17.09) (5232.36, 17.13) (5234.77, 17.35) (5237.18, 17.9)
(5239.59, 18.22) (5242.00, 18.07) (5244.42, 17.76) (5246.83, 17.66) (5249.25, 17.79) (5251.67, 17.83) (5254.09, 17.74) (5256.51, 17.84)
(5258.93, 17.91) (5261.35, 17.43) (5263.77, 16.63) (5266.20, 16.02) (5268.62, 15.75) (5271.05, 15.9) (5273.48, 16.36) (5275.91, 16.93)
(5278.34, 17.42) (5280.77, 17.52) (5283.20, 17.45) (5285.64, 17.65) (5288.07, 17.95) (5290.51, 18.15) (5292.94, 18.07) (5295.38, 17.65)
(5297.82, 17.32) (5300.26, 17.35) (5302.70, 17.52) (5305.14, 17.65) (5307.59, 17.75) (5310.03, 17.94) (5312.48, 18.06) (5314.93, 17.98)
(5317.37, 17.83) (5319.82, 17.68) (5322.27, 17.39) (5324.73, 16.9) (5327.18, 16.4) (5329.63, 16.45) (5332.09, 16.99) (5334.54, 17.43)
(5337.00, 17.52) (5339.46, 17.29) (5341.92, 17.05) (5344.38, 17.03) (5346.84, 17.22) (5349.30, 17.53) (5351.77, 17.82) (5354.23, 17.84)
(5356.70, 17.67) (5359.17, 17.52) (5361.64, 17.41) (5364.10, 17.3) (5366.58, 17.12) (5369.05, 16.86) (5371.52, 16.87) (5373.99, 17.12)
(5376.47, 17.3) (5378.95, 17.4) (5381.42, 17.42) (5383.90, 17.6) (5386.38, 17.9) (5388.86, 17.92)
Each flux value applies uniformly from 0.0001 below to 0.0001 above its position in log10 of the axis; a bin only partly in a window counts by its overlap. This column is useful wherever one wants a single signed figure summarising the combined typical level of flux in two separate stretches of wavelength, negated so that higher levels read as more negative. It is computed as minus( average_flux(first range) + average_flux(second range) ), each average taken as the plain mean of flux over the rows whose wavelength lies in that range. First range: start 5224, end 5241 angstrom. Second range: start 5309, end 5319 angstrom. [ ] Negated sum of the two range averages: -35.3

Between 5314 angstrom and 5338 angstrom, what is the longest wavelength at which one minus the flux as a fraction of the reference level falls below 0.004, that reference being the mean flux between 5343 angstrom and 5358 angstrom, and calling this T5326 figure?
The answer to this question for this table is 5337.00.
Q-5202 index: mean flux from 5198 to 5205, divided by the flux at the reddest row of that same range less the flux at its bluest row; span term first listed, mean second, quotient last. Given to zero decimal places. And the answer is -68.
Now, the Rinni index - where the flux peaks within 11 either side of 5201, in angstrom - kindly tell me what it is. 5210.71 angstrom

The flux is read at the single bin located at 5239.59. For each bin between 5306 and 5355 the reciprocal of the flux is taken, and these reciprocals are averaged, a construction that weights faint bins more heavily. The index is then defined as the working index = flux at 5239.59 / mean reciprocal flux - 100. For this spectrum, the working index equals 217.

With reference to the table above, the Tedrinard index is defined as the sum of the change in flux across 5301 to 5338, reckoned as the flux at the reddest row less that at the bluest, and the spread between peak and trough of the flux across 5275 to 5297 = 1.2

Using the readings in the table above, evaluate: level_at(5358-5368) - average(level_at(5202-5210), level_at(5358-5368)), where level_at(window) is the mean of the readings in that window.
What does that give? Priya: 0.2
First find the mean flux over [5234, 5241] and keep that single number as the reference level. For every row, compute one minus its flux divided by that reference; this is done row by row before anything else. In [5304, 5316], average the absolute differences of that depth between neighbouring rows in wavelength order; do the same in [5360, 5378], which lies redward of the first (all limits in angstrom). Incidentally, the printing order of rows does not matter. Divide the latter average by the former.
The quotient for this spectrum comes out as 1.3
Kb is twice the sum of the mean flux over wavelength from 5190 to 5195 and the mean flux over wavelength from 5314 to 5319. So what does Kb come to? 68.9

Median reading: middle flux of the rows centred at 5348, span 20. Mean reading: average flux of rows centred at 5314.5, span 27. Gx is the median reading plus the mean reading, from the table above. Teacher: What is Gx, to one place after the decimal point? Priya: 35.0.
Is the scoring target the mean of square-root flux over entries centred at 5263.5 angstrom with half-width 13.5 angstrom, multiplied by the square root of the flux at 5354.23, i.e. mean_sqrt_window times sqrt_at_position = 17.4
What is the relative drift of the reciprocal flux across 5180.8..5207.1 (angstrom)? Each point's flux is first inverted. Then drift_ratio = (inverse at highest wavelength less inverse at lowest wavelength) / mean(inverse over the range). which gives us -0.08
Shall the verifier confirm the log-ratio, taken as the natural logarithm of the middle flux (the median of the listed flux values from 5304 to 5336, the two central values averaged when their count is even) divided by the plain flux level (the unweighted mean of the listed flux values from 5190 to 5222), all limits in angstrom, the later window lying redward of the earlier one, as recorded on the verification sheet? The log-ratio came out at 0.027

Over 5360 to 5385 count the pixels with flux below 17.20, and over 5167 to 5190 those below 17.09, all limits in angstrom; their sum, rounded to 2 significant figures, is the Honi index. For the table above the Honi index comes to 14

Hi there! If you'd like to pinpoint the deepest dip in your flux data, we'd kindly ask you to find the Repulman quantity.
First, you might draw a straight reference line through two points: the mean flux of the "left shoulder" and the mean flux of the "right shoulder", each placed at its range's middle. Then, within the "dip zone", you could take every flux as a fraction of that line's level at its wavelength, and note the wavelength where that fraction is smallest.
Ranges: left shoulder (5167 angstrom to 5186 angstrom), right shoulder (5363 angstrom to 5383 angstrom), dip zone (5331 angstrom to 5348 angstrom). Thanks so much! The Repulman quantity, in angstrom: 5344.38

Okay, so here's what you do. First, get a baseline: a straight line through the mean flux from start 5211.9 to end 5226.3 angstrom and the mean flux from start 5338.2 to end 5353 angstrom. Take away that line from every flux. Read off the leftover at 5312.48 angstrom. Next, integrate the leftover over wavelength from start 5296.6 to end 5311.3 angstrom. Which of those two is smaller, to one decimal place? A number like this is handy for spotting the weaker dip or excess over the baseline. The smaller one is 0.7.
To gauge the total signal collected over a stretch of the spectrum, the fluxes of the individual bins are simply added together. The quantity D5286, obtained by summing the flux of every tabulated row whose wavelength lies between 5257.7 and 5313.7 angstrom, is 398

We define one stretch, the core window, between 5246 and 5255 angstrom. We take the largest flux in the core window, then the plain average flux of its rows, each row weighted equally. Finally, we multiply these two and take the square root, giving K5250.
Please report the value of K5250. 17.8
